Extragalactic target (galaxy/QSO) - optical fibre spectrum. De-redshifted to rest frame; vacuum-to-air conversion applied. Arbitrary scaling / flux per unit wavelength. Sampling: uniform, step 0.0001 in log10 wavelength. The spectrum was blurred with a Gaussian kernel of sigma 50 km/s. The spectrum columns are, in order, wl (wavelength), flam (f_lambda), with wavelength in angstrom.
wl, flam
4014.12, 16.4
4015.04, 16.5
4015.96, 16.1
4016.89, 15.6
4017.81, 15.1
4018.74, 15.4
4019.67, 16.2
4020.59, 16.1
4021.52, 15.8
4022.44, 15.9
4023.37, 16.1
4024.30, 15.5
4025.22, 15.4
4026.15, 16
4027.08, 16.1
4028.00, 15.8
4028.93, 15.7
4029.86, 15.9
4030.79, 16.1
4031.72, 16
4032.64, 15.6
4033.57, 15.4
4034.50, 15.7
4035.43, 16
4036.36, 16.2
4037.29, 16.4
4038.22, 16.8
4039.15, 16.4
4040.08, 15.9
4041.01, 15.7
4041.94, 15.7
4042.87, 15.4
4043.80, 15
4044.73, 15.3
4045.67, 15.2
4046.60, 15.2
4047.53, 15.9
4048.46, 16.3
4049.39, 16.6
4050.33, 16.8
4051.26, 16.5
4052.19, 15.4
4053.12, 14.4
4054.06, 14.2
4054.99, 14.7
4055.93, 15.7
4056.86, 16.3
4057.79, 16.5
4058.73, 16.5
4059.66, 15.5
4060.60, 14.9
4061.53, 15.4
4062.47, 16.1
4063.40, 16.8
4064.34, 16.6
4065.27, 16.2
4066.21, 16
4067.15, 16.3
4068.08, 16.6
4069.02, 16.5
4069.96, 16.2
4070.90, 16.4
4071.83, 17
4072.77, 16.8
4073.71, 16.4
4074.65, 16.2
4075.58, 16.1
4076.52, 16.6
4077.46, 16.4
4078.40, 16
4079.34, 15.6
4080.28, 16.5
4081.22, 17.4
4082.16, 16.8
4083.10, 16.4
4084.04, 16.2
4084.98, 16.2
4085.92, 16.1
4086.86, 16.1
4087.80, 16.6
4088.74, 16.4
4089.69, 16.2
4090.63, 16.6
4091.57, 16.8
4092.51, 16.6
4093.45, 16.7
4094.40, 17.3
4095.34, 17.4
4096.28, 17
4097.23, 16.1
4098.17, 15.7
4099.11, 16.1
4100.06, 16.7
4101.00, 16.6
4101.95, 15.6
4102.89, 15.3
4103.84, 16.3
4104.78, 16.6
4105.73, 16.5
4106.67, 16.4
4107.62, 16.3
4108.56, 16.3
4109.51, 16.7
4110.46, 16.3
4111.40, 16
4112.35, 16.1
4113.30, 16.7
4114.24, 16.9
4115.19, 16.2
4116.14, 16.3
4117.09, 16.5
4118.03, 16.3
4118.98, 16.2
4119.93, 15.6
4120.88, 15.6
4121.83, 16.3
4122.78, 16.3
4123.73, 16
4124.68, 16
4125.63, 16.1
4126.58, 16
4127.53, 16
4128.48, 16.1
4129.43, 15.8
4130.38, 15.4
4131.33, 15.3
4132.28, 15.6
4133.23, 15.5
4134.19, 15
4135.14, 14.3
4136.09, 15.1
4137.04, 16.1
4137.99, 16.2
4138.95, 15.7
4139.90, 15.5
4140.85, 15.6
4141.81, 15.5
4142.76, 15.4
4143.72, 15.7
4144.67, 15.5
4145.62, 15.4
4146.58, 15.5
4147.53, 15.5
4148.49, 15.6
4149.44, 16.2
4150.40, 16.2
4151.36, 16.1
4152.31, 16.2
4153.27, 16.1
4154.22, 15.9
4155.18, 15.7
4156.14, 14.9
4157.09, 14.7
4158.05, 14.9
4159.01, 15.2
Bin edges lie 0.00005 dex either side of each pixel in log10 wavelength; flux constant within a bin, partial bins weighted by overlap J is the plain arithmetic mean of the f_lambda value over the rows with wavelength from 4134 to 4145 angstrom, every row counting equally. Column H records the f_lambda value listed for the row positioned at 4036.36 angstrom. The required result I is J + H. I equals 31.7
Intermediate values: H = 16.2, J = 15.5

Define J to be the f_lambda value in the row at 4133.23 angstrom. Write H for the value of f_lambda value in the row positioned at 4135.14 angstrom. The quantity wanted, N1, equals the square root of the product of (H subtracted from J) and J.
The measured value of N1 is 4.3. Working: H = 14.3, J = 15.5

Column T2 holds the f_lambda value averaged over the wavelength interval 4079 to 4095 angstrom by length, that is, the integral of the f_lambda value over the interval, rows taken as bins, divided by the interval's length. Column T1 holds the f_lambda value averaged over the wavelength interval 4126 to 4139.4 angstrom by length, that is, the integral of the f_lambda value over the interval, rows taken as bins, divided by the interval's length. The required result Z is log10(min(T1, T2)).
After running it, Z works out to 1.19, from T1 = 15.6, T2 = 16.51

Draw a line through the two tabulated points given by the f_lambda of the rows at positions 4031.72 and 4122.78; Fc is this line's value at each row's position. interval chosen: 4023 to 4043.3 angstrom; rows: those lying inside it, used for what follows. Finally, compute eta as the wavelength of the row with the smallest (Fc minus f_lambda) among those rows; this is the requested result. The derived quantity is 4038.22 angstrom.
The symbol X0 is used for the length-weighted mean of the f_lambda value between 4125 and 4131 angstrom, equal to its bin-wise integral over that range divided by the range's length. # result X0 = 15.9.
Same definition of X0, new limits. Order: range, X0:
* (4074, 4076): 16.2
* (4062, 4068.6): 16.4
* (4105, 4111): 16.4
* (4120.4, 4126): 16.0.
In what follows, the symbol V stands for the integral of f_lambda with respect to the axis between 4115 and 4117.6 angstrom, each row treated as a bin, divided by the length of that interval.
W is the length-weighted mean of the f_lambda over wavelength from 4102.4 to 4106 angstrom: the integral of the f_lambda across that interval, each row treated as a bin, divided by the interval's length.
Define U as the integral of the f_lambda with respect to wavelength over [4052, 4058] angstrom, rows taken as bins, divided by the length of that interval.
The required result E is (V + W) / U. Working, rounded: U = 15.3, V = 16.4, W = 16.2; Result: 2.13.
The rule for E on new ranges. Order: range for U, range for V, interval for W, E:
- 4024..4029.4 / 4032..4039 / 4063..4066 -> 2.06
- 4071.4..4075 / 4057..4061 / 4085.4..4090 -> 1.94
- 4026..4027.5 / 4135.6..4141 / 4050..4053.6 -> 1.96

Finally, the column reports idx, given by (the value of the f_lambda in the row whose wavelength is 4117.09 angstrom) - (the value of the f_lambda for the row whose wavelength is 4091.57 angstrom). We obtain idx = -0.3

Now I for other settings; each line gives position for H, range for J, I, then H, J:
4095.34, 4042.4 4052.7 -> 33.2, 17.4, 15.8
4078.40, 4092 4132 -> 32.2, 16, 16.2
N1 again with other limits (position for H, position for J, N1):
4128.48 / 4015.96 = 0.0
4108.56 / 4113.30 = 2.6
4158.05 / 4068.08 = 5.3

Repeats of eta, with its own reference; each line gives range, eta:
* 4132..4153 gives 4137.99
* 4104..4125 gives 4114.24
